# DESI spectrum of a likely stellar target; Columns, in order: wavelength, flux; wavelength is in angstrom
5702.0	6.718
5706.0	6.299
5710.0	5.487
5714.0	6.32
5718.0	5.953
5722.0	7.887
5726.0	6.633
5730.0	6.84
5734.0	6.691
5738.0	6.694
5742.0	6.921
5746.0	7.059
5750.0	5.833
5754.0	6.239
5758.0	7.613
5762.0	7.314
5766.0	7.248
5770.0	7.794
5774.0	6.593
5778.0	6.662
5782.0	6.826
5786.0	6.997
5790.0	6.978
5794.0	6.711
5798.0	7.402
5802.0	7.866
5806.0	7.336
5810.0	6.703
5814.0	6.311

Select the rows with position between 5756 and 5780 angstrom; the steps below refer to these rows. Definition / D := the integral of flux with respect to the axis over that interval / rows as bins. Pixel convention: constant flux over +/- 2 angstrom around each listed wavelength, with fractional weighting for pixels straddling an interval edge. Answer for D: 173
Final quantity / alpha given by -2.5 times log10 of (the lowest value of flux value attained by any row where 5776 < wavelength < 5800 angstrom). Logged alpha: -2.06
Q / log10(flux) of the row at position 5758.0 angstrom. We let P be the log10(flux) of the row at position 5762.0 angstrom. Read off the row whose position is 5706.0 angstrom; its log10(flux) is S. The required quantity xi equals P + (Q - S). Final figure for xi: 0.95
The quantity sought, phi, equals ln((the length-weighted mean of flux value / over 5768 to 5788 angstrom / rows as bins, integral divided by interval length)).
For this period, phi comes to 1.94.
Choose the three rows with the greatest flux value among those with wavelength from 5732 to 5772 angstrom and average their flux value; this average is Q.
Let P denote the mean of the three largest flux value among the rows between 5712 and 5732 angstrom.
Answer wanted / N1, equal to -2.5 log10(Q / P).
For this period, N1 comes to -0.07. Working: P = 7.12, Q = 7.6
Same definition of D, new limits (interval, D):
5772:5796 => 163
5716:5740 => 163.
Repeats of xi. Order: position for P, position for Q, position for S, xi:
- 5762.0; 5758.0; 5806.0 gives 0.88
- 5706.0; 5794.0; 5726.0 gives 0.80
